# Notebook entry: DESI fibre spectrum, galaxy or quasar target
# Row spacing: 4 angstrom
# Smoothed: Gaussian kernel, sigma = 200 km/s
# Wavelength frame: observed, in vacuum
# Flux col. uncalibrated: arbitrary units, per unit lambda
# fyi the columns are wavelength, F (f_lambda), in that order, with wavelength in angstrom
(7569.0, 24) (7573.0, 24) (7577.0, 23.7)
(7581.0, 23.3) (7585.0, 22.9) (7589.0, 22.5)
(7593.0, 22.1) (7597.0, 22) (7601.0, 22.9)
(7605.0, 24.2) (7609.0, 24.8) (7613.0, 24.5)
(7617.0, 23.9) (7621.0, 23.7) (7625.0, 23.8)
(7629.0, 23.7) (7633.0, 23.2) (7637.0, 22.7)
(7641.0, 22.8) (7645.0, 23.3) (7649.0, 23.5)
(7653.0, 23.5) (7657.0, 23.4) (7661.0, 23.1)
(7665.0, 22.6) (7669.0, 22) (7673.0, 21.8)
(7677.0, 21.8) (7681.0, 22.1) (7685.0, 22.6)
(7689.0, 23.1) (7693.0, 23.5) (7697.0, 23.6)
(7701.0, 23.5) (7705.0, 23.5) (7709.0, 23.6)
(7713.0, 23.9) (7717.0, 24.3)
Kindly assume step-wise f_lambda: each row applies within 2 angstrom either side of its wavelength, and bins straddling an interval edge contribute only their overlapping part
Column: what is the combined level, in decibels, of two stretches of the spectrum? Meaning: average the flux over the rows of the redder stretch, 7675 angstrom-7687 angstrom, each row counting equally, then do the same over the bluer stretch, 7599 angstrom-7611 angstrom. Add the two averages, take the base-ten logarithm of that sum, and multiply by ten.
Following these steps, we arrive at 16.6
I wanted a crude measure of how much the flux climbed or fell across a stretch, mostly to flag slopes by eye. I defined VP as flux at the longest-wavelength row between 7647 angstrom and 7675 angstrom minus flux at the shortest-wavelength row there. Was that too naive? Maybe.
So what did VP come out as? -1.7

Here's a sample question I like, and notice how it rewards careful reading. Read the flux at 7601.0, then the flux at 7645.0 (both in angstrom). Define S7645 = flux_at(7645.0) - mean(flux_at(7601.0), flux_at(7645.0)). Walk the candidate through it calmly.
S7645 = 0.2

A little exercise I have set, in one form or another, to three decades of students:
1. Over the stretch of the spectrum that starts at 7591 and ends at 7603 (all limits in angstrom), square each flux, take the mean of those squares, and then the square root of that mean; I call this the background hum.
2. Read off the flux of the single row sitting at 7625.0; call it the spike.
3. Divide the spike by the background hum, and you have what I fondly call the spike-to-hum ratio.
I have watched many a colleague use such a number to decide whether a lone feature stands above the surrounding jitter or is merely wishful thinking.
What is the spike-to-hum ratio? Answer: 1.07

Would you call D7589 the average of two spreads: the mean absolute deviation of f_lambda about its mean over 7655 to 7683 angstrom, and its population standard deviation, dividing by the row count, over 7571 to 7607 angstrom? 0.65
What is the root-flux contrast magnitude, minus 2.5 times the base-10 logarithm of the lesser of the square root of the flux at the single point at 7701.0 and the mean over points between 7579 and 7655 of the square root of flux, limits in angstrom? -1.710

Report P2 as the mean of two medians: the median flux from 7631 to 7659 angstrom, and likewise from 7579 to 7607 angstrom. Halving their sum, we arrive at 23.1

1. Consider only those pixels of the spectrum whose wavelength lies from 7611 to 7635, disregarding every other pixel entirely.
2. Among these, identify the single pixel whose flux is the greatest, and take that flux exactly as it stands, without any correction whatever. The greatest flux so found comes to 24.5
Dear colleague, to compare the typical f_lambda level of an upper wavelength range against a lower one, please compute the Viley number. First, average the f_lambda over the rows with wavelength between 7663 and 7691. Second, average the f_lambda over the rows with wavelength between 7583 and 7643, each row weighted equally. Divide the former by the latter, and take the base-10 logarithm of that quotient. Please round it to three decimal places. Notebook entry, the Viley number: -0.020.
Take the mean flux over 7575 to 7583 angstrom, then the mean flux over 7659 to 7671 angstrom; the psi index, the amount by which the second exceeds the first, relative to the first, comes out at -0.040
